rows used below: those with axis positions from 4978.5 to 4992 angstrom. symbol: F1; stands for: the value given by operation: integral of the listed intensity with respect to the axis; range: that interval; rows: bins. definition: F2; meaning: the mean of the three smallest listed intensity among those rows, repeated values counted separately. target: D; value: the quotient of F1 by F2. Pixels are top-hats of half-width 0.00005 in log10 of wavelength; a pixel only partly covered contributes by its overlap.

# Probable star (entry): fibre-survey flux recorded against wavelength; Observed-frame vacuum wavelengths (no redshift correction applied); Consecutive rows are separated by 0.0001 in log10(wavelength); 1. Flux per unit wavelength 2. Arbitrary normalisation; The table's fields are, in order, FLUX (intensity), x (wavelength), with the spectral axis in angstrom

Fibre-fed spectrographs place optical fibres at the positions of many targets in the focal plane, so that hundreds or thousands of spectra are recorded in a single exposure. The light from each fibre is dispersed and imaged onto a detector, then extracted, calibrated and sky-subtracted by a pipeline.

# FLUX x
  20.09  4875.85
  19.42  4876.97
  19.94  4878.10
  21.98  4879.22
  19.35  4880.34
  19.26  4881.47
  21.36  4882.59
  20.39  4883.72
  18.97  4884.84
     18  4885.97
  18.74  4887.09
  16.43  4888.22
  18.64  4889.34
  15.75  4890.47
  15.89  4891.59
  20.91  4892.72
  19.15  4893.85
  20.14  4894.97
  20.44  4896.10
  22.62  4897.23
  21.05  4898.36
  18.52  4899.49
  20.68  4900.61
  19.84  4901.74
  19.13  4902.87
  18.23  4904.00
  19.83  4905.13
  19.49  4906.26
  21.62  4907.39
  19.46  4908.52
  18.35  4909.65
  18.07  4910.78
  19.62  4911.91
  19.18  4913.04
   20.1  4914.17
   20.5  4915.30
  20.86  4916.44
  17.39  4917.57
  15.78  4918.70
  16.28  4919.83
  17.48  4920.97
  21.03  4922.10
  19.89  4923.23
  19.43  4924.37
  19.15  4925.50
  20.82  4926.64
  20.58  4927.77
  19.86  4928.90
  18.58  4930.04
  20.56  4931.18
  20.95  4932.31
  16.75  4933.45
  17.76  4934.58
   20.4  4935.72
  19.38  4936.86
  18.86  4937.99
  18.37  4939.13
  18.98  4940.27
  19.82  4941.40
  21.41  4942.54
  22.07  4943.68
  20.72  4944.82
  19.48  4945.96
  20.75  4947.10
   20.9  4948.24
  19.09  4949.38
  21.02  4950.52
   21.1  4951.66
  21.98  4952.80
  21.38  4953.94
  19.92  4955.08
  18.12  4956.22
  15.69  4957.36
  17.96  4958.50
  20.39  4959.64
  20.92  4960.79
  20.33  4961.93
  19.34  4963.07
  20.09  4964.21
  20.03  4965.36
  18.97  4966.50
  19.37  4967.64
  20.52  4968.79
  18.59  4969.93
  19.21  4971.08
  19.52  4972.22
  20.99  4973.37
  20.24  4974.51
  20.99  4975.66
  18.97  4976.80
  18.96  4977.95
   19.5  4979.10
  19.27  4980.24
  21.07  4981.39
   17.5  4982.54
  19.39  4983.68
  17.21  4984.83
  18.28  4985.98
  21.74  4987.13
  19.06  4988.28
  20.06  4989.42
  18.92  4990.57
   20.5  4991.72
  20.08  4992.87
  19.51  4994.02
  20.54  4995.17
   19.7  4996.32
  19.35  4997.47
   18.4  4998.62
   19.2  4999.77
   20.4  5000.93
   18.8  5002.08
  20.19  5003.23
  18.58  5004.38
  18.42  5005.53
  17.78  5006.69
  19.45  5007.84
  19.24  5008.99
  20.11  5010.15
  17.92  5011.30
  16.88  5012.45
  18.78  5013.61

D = 14.8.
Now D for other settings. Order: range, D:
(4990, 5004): 14.7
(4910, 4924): 16.0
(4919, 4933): 15.6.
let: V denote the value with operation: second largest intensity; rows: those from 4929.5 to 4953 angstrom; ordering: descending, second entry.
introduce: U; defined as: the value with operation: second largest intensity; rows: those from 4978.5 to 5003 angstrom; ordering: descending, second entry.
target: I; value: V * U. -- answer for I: 463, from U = 21.07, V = 21.98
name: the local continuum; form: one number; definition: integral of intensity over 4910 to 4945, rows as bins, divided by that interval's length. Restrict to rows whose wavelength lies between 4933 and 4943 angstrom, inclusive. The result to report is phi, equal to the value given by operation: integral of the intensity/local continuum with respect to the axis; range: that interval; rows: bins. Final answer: 10 angstrom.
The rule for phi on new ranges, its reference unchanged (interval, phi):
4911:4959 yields 48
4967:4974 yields 7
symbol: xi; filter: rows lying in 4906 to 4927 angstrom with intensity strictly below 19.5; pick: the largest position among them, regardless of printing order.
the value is 4925.50 angstrom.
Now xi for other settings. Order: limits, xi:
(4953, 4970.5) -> 4969.93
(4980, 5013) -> 5012.45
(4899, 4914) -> 4913.04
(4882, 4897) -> 4893.85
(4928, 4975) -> 4971.08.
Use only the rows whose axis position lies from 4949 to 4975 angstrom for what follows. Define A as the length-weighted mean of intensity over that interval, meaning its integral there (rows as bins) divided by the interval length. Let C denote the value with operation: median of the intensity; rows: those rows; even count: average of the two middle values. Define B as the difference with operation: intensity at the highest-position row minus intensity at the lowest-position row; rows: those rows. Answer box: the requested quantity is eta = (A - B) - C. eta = -1.4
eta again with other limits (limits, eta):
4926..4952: -0.8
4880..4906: -0.5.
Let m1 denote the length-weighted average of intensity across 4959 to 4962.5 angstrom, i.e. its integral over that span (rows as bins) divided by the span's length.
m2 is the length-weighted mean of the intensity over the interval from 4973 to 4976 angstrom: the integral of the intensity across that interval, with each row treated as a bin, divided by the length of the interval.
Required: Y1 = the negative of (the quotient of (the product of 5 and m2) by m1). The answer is -5.1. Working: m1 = 20.5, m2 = 20.7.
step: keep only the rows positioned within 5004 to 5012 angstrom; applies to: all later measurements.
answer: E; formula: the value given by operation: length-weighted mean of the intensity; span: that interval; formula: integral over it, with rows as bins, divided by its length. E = 18.8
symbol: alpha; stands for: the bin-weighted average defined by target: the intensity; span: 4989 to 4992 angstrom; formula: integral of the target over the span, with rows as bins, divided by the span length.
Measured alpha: 19.7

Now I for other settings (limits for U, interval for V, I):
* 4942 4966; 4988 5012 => 451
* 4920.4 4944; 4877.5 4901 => 471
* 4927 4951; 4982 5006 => 440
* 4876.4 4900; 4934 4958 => 483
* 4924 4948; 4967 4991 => 451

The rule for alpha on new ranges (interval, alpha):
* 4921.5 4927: 20.0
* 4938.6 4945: 20.2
